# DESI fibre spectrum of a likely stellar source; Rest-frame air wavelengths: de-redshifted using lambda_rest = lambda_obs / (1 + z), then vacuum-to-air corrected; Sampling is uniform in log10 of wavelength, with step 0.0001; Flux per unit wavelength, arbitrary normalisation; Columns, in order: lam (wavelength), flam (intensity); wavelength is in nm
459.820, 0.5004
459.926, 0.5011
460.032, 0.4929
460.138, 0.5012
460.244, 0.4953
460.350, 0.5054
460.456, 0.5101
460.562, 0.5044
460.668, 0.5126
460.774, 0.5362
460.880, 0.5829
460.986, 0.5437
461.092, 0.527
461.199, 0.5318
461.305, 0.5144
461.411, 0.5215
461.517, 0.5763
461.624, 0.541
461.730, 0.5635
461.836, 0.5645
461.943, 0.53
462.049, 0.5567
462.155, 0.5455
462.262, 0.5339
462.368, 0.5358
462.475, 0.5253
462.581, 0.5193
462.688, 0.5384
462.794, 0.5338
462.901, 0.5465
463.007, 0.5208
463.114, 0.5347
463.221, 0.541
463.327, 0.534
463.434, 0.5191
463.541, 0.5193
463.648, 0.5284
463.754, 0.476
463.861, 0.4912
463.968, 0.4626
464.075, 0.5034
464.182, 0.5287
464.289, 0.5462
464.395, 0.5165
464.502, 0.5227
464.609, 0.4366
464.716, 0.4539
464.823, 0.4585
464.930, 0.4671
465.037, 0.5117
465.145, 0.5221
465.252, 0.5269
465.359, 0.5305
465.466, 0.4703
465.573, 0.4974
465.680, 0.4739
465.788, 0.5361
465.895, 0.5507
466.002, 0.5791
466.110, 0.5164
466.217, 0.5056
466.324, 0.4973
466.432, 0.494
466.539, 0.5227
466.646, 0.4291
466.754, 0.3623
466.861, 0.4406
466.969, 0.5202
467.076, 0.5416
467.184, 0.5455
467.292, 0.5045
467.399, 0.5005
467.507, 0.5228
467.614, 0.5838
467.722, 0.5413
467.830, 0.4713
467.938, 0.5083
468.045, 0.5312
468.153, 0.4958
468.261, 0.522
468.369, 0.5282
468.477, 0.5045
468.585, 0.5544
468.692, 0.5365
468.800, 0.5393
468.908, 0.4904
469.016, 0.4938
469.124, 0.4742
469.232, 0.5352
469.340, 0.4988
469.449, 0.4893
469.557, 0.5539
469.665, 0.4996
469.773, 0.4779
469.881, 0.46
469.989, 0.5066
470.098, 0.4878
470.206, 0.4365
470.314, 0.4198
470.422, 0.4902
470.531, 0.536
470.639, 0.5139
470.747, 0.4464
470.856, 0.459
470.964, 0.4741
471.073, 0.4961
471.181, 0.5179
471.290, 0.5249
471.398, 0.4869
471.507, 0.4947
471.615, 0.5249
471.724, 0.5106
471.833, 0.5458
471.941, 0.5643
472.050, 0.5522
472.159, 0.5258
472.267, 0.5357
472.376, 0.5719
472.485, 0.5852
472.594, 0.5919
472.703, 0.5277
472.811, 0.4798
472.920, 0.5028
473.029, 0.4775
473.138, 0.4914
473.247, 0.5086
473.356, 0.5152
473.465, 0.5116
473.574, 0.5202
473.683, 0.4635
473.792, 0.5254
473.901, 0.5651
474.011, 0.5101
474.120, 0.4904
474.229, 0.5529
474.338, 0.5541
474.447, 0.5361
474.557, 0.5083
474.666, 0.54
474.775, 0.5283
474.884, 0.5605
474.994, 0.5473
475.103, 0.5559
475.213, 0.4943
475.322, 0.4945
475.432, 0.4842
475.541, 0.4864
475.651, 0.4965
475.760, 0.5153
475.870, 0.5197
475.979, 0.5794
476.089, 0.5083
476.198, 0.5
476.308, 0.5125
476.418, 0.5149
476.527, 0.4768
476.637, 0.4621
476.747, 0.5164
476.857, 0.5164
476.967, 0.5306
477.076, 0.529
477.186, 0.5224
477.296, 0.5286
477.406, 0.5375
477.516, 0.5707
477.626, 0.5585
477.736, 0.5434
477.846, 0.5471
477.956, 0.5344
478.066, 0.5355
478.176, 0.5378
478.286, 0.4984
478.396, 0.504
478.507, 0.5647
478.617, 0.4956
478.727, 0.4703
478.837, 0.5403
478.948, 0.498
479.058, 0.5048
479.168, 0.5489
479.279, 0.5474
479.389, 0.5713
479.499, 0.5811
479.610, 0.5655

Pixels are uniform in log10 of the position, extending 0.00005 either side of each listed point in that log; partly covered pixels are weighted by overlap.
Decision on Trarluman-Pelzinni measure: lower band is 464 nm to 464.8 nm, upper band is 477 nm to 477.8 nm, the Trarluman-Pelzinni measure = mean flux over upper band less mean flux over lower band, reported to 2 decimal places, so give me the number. 0.04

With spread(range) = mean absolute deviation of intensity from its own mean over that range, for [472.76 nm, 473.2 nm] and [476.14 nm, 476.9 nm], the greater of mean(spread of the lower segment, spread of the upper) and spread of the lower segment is 0.0133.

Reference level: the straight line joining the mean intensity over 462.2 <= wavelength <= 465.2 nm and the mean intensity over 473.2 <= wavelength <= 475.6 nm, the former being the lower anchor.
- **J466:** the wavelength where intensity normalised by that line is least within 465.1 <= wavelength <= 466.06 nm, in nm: 465.466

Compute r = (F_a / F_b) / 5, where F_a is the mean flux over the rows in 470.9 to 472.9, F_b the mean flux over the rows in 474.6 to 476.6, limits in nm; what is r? 0.204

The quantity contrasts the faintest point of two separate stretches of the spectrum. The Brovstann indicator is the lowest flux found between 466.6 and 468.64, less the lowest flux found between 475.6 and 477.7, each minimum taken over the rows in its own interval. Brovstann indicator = -0.100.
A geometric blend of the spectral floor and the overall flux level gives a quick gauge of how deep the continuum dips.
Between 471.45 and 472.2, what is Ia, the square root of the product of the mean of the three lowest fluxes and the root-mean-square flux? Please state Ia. 0.52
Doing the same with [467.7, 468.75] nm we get 0.50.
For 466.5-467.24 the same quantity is 0.45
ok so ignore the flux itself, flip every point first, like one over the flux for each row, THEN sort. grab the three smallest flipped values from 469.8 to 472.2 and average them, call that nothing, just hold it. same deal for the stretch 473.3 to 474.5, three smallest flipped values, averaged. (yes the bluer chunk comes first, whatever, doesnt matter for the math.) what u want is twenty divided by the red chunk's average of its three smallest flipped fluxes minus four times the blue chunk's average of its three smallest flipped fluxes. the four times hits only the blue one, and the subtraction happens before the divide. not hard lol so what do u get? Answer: -3.69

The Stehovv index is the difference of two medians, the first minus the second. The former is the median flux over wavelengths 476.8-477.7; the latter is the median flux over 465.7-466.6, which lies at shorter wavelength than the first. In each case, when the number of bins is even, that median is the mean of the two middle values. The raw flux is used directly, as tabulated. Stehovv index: 0.01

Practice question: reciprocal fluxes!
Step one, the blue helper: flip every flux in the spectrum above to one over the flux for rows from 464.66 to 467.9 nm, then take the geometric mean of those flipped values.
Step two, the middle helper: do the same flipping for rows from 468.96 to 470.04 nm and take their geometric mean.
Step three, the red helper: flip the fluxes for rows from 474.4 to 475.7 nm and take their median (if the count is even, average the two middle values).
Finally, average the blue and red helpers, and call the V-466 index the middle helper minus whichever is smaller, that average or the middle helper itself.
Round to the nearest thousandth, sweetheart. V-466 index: 0.043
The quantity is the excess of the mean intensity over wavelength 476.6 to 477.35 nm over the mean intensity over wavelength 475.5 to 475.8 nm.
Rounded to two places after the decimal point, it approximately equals 0.02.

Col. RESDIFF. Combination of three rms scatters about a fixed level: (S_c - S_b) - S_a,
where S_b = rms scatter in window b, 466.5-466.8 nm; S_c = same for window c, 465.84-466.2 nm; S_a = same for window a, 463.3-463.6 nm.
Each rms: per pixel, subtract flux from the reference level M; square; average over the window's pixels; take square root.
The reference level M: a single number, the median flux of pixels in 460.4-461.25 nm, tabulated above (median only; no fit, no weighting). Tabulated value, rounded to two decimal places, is -0.09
